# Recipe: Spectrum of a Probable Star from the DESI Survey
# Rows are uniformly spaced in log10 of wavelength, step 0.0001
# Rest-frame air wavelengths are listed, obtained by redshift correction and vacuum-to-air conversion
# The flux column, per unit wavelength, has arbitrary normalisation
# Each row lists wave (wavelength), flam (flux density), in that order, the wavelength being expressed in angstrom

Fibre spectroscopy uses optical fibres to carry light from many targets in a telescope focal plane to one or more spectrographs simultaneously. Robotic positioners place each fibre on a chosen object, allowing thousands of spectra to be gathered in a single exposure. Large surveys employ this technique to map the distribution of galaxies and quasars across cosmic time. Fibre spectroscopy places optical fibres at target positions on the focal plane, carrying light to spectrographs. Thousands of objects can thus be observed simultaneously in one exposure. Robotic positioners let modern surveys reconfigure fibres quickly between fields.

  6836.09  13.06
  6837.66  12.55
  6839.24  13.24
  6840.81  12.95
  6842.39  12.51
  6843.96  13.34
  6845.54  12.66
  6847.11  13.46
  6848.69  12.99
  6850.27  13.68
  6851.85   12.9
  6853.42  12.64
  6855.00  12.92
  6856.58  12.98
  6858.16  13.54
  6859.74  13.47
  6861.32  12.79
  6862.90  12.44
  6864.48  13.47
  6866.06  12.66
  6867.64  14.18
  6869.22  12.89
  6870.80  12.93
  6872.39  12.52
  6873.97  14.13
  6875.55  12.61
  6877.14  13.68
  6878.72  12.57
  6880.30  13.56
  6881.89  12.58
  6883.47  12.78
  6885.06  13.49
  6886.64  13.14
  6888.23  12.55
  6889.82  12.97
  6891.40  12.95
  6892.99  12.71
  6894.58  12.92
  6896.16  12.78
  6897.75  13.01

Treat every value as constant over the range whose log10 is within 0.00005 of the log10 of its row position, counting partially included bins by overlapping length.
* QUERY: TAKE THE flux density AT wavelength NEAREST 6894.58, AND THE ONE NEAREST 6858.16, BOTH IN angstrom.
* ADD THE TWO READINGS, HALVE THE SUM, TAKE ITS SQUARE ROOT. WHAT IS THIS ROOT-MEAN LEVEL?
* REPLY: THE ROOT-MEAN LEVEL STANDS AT 3.64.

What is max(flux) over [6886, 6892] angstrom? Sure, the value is 13.14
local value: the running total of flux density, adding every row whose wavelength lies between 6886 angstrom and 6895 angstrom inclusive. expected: 77.2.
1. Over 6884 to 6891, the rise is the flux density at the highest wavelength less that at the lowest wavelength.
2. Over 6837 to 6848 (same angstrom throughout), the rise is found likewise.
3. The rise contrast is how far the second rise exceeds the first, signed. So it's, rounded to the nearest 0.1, 1.4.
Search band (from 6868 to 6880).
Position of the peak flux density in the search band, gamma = 6873.97 angstrom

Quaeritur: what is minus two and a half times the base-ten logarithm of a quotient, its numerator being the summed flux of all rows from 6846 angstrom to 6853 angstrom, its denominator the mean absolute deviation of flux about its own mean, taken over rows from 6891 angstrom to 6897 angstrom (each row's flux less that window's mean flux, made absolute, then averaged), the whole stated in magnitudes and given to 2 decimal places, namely -6.87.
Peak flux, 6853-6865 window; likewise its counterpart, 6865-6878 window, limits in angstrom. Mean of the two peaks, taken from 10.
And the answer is -3.86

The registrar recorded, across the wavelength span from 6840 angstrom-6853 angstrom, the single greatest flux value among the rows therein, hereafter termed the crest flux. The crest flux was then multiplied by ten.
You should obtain 136.8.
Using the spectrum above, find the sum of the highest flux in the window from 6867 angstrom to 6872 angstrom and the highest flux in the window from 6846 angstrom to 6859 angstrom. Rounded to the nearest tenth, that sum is 27.9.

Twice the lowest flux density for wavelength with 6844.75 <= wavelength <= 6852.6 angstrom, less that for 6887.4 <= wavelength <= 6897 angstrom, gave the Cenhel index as 12.77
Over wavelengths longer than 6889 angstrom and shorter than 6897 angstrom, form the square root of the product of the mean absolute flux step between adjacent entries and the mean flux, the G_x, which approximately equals 1.4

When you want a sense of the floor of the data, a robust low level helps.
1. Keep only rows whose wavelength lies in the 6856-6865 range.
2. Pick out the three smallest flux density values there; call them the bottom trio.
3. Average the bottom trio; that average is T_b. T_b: 12.7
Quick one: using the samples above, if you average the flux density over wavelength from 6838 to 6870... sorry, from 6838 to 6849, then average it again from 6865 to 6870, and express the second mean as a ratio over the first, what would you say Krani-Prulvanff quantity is 1.02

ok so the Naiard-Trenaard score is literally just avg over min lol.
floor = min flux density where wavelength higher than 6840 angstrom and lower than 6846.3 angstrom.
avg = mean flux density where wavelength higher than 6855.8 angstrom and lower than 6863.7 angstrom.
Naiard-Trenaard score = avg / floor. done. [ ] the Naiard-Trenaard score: 1.043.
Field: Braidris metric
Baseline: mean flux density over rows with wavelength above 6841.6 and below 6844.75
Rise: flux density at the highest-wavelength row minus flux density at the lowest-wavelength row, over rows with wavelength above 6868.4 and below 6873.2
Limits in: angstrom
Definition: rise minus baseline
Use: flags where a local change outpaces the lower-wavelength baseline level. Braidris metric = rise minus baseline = -13.3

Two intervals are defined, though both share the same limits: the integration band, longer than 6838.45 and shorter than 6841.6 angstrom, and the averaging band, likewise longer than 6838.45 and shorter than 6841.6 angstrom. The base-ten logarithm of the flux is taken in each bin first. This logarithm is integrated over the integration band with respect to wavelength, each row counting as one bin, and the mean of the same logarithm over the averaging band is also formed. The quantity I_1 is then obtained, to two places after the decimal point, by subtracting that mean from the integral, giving 2.40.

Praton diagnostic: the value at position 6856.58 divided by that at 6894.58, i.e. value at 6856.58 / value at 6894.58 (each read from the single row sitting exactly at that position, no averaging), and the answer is 1.00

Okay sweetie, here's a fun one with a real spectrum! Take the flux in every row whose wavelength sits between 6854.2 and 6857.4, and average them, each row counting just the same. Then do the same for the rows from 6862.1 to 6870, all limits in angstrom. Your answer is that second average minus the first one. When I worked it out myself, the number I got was 0.2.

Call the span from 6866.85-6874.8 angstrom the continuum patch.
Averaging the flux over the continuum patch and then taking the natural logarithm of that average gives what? 2.59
